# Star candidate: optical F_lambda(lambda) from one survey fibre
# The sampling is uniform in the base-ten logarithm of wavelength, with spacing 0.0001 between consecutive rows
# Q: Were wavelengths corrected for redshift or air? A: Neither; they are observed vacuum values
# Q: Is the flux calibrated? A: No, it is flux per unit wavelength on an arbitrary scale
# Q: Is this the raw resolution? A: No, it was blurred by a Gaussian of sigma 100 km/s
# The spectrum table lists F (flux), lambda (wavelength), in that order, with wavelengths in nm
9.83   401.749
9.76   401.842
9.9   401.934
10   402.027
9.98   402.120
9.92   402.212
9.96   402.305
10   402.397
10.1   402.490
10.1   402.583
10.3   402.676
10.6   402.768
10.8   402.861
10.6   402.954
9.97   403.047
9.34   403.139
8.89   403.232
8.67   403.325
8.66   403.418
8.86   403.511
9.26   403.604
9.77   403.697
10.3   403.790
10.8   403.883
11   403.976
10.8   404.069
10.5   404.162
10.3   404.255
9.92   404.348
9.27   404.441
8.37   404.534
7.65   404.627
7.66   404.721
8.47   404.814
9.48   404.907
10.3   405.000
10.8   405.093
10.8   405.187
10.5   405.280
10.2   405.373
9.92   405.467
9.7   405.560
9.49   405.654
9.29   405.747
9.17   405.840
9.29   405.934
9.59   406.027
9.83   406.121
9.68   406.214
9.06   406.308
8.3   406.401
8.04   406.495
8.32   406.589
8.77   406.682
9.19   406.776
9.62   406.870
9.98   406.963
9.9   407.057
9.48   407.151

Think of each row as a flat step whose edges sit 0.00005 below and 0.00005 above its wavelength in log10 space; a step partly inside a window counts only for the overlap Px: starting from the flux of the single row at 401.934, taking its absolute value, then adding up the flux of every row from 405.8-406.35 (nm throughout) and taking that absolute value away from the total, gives 46.7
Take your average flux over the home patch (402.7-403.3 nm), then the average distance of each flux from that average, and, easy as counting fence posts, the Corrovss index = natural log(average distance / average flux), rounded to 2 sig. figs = -2.8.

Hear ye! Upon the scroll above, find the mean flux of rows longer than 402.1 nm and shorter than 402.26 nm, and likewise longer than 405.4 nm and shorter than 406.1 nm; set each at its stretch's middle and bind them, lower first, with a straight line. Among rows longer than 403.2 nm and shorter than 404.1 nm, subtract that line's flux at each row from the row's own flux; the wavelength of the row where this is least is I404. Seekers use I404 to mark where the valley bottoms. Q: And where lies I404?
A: 403.325 nm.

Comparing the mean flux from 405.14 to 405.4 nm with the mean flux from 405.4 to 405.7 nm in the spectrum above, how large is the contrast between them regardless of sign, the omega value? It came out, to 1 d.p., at 0.8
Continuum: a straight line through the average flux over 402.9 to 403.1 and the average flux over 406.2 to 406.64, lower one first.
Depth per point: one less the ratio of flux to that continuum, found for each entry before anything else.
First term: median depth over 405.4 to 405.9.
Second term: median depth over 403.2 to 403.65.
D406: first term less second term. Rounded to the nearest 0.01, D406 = -0.18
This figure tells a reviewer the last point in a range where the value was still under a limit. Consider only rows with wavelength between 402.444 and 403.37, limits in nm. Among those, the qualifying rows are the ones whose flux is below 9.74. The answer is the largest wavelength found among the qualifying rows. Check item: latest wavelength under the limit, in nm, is 403.325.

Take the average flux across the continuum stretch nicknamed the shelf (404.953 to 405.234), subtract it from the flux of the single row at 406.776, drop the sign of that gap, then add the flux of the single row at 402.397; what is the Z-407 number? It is 11.4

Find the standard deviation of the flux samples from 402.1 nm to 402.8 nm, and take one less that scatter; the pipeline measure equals 0.8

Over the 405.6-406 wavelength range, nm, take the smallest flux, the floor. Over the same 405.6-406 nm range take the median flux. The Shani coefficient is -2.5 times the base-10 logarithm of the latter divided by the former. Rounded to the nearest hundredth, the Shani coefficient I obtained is -0.01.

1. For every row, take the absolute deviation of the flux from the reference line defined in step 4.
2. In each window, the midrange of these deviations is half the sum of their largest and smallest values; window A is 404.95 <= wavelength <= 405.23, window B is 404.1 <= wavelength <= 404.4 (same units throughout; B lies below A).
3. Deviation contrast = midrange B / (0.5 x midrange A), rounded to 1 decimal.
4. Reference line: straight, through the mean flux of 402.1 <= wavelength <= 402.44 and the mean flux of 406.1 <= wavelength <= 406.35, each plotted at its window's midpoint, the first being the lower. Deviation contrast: 1.0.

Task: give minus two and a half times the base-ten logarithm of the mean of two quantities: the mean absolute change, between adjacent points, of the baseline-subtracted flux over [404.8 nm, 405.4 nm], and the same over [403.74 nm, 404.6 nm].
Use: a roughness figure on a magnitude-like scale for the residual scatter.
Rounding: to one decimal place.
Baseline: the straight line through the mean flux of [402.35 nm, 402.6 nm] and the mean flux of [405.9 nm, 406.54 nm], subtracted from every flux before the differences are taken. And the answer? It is 0.9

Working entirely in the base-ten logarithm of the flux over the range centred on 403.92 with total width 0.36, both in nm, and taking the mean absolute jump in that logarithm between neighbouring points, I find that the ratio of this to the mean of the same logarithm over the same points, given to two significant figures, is 0.012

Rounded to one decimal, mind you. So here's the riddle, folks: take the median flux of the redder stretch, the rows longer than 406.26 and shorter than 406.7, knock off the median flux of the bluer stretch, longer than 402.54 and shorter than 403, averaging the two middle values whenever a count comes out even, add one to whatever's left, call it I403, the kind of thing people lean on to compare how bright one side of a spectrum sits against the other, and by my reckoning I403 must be -1.3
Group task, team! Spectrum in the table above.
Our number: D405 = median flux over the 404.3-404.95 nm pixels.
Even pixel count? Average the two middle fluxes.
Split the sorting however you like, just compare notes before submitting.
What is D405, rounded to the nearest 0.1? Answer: 8.5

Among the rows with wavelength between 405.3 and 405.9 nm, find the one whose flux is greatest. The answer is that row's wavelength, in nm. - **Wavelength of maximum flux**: 405.373 nm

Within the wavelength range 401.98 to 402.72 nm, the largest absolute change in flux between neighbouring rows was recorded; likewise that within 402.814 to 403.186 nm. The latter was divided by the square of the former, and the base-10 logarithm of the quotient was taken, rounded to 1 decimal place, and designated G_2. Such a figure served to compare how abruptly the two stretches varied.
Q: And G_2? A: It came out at 1.2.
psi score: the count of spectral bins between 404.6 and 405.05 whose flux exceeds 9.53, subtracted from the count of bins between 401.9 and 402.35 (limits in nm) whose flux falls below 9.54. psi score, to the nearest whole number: -1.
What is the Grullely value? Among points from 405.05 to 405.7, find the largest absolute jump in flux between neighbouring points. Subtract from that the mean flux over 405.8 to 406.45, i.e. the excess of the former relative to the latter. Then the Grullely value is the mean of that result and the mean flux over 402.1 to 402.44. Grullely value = 0.5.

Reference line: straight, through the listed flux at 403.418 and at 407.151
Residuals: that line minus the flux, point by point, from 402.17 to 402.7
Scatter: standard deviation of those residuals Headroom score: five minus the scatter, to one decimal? 4.9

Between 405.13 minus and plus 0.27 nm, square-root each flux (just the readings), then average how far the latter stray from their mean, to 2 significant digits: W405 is 0.055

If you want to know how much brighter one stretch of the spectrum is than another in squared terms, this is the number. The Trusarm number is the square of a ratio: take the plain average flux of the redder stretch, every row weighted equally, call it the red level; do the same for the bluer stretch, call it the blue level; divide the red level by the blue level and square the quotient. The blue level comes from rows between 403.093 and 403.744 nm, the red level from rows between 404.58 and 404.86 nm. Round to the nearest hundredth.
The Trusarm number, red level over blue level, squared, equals 0.76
